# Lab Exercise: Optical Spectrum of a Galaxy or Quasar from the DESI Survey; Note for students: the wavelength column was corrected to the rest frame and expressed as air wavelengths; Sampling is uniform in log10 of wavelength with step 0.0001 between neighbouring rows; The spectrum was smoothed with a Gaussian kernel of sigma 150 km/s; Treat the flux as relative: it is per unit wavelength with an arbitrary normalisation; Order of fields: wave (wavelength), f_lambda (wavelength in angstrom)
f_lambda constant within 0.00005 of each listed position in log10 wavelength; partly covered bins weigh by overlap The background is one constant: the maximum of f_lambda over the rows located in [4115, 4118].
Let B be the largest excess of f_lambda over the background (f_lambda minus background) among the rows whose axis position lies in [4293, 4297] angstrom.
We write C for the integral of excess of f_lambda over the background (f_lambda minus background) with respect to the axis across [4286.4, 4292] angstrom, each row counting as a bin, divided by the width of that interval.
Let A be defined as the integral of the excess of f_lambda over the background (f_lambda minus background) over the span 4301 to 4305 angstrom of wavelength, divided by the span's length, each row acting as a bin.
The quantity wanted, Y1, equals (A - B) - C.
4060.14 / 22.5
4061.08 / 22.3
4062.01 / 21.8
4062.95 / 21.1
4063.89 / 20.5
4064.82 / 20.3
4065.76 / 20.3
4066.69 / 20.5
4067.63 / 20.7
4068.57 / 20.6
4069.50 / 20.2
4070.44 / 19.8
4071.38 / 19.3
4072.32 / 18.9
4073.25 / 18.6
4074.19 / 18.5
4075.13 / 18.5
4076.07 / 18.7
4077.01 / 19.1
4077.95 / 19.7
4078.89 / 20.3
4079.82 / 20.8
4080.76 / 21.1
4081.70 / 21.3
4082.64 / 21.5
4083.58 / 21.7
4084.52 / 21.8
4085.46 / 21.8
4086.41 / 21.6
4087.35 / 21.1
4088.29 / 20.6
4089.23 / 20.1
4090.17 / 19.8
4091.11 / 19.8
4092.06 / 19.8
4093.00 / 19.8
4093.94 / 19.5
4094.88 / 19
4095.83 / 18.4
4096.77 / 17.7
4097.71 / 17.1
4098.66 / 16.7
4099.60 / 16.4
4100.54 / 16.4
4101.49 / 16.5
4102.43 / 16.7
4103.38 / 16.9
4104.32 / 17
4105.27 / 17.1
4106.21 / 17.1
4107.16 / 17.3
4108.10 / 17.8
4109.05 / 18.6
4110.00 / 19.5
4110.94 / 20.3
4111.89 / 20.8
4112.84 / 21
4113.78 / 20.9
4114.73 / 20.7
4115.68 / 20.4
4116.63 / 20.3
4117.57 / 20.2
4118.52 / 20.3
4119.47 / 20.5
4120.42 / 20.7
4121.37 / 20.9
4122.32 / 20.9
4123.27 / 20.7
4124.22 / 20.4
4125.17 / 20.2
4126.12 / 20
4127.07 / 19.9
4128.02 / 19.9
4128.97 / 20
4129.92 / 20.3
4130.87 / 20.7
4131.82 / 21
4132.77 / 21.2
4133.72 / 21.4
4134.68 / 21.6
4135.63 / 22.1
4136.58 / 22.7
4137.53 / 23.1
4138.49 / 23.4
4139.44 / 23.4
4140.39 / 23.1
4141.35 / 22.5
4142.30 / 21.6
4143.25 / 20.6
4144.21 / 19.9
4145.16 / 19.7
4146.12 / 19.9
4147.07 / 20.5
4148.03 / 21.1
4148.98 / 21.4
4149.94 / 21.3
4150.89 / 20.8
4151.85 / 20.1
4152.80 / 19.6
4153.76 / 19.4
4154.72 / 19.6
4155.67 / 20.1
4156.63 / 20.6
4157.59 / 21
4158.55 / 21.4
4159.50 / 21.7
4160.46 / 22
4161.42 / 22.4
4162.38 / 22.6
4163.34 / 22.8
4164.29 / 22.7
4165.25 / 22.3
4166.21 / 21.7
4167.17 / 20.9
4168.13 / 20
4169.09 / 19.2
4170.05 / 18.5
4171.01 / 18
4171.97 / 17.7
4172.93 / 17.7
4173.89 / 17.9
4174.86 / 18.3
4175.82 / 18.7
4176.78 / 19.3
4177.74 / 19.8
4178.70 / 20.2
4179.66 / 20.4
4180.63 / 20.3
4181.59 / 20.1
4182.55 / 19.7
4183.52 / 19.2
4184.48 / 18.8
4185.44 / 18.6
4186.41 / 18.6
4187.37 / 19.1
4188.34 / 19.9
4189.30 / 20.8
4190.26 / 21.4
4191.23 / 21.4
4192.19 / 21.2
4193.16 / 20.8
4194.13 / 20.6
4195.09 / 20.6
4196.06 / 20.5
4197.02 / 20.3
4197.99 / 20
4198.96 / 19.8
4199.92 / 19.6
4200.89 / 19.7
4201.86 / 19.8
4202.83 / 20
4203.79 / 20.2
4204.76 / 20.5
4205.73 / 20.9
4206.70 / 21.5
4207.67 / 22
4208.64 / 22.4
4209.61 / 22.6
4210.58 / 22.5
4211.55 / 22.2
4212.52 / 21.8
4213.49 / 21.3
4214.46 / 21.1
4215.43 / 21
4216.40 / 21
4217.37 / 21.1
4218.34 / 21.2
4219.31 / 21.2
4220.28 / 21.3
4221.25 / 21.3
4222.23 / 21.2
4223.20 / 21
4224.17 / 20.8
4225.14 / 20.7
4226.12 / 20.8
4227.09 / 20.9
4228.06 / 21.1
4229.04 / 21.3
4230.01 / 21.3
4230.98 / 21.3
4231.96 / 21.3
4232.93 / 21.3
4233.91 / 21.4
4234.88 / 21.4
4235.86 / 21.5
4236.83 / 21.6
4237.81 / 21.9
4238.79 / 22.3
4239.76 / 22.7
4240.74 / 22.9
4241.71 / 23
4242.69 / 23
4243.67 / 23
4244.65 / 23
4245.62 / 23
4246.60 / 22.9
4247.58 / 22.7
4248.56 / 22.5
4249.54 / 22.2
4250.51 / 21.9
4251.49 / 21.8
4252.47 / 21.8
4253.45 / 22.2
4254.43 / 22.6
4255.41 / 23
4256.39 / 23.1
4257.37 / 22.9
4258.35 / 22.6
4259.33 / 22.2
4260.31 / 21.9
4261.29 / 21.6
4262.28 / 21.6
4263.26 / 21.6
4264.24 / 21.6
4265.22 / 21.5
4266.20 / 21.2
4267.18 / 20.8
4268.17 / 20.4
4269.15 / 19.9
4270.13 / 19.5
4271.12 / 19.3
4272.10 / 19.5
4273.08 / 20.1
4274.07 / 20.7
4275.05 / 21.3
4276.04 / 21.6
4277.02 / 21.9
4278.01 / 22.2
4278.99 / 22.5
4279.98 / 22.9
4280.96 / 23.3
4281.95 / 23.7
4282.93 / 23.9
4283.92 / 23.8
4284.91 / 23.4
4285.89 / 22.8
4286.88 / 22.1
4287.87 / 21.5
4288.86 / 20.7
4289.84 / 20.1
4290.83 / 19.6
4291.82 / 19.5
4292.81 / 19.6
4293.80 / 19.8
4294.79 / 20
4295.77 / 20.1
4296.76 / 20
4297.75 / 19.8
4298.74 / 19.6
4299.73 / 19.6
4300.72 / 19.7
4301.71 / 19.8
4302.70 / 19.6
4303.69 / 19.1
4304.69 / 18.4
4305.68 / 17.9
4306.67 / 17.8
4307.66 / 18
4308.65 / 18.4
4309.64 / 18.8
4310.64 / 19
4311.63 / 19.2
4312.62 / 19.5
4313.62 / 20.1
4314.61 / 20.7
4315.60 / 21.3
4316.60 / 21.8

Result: -1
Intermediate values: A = -1.1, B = -0.3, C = 0.2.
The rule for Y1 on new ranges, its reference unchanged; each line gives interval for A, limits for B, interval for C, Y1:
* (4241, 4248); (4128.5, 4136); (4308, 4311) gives 3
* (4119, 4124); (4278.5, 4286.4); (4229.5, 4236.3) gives -4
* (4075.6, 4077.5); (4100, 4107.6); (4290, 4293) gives 2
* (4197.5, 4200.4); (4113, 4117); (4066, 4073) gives -1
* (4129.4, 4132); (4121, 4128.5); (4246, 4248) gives -3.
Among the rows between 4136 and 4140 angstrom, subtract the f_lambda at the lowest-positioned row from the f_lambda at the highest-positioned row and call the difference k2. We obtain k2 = 0.7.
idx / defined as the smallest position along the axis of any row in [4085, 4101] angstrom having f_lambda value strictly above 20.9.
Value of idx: 4085.46 angstrom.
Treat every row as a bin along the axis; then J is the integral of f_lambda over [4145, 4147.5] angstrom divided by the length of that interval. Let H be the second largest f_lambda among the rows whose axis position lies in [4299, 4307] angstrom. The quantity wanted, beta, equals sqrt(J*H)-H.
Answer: 0.2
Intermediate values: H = 19.7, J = 20.1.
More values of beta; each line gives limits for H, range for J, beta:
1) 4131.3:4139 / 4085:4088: -0.9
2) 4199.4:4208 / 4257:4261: 0.4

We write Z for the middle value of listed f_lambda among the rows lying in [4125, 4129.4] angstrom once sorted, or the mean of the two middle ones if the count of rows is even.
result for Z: 20.0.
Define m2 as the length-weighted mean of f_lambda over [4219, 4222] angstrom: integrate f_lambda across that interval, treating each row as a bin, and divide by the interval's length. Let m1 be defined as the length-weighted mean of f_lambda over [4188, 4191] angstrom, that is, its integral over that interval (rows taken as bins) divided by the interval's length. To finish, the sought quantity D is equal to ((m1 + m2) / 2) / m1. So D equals 1.01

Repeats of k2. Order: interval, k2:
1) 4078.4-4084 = 1.4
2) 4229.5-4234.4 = 0.1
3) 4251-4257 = 1.3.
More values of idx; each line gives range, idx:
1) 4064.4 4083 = 4080.76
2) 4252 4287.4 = 4252.47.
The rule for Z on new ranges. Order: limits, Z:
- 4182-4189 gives 19.1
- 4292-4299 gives 19.8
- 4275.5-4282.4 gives 22.5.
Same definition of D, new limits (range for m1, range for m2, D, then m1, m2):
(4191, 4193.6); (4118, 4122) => 0.99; 21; 20.6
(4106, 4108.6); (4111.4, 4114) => 1.10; 17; 20.9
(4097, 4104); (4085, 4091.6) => 1.12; 17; 20.7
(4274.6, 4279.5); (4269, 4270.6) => 0.95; 22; 19.7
